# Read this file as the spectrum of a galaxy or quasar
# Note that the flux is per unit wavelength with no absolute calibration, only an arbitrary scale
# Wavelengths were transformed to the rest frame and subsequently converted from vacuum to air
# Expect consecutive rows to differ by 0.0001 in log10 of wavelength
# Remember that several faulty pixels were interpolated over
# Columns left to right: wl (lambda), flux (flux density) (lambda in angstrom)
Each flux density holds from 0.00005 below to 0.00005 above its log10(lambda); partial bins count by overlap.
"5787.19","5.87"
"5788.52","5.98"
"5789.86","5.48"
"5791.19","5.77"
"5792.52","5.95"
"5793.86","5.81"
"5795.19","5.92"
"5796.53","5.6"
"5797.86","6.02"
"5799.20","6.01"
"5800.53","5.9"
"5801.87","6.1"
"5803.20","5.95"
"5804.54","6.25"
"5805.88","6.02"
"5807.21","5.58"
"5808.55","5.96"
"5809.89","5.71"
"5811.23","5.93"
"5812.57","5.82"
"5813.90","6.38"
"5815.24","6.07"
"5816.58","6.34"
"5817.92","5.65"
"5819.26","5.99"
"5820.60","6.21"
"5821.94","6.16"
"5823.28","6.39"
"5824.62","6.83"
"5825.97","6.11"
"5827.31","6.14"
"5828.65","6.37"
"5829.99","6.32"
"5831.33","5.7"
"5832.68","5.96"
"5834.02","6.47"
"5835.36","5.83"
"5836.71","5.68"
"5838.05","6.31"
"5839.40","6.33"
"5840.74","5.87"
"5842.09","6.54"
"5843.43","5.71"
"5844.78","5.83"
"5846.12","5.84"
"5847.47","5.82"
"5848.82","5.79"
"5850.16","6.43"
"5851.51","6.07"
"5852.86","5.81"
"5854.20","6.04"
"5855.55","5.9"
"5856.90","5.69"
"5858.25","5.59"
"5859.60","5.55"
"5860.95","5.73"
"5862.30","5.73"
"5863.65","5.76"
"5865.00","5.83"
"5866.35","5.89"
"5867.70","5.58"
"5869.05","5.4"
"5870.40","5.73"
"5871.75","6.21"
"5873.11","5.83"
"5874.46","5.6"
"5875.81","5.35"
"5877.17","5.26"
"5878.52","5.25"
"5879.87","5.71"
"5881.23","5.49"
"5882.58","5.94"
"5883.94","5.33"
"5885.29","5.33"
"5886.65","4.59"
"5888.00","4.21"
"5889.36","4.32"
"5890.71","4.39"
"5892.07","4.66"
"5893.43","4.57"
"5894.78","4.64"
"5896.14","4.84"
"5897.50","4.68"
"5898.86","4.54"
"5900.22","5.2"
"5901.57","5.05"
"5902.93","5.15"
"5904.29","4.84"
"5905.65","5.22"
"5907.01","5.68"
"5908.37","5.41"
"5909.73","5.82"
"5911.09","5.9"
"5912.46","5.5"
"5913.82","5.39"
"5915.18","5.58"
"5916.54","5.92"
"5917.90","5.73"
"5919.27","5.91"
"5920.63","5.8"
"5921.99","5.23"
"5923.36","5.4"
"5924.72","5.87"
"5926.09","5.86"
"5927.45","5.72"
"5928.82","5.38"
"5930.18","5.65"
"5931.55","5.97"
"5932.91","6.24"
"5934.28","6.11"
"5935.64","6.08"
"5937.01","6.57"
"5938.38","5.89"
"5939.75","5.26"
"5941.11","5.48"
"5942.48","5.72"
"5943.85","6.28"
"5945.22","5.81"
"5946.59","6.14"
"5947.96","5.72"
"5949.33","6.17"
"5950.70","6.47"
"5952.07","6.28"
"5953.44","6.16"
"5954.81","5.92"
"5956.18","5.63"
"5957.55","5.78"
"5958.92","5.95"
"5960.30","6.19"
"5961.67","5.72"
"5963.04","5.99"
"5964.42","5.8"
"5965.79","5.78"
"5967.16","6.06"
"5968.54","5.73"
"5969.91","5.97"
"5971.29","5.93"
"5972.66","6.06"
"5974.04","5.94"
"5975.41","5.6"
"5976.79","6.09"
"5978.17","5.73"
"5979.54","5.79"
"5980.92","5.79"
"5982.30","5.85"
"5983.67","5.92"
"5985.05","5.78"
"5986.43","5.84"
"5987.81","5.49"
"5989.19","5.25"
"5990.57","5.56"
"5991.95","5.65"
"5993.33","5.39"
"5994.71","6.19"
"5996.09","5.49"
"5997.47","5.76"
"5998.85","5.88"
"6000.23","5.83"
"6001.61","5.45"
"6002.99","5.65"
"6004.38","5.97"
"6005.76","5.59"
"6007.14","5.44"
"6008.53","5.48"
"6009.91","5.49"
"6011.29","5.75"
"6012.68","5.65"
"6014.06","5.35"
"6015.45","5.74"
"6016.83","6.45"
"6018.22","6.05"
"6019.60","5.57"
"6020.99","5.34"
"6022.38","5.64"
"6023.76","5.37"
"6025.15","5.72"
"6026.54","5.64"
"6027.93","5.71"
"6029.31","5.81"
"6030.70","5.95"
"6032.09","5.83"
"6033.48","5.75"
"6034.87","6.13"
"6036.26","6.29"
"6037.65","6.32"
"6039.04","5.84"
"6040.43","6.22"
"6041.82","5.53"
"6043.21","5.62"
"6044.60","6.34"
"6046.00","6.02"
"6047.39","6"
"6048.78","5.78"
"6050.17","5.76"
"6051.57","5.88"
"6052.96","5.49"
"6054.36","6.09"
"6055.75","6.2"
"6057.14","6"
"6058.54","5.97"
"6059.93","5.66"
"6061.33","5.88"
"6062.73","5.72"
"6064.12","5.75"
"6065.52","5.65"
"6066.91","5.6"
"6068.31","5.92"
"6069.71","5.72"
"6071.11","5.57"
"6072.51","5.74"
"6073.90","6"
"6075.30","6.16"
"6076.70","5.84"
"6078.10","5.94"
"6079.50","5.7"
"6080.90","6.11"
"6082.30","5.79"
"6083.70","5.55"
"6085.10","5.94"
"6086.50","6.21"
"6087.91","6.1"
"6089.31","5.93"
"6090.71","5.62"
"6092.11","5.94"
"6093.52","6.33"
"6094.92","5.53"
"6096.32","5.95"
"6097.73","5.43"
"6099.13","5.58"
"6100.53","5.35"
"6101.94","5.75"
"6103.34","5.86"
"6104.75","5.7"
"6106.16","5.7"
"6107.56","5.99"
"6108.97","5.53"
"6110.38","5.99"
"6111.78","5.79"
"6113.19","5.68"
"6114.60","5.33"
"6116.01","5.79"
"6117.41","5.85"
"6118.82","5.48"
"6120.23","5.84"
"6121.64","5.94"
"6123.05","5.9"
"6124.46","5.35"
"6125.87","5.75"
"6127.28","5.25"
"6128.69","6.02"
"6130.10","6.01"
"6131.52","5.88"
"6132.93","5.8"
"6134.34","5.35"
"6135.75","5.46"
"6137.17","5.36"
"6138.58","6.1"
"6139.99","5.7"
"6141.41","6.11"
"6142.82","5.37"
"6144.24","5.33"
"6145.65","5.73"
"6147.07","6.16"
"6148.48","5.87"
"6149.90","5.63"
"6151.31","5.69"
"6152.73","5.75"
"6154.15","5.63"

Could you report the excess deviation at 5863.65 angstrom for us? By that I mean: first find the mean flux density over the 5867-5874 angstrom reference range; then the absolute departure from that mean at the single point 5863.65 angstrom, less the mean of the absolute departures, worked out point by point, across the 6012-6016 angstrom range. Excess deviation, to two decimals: -0.16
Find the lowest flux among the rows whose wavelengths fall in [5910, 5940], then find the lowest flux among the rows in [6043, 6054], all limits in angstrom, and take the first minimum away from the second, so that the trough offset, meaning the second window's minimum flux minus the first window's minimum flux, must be 0.3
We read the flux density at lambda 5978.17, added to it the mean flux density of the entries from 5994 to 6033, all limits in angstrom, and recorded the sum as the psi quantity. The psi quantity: 11.4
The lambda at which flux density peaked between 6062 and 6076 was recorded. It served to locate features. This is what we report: 6075.30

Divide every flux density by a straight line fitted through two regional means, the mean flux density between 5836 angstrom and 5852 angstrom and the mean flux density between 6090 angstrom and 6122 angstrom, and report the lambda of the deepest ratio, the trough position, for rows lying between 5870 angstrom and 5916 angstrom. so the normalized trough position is 5888.00 angstrom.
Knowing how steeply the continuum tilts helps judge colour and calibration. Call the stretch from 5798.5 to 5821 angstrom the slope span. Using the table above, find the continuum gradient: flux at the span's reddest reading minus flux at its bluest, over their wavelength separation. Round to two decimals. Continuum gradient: 0.01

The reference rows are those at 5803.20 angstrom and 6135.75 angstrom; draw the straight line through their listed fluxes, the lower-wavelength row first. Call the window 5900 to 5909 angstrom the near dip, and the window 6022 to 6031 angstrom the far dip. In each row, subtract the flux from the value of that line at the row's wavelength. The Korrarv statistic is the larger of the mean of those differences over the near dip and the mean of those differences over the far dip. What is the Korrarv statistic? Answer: 0.6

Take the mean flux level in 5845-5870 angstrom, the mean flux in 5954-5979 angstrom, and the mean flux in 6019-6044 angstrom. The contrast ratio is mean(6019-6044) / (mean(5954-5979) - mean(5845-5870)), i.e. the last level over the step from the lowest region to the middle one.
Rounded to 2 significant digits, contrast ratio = 73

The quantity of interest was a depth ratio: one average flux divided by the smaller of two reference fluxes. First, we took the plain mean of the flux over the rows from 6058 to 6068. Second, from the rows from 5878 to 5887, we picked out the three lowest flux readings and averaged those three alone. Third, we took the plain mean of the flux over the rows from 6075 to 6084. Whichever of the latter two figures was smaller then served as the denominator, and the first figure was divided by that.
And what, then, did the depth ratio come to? 1.14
